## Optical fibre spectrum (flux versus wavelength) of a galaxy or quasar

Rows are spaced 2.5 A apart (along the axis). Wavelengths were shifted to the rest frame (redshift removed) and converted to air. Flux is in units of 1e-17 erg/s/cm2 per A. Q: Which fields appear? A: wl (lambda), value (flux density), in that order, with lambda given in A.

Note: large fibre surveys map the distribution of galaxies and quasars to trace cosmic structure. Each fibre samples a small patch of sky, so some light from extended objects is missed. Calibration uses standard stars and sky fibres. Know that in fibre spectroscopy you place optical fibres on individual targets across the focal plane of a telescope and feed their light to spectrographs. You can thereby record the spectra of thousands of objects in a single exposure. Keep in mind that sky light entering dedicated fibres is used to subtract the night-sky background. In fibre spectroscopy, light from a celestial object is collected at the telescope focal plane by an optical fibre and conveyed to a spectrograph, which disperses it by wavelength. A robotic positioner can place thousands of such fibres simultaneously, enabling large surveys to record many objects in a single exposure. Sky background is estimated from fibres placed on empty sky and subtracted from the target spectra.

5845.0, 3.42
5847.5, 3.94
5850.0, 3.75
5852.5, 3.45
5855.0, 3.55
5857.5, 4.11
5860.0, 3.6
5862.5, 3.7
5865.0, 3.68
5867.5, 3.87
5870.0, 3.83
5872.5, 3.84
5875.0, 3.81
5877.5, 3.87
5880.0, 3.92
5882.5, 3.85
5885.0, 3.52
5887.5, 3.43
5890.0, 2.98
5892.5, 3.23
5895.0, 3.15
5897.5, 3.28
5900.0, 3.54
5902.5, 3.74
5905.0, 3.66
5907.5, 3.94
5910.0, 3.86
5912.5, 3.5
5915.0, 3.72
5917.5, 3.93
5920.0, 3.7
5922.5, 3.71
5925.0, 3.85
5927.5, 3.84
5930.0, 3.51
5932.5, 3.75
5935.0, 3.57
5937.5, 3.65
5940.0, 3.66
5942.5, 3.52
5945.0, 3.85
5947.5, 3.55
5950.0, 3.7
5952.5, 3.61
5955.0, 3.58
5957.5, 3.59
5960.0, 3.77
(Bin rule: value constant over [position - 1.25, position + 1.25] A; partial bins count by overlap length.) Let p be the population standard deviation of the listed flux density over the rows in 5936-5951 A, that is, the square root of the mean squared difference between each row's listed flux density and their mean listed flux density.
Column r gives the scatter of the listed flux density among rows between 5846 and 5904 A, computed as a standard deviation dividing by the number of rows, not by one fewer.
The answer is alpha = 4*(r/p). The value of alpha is 10.3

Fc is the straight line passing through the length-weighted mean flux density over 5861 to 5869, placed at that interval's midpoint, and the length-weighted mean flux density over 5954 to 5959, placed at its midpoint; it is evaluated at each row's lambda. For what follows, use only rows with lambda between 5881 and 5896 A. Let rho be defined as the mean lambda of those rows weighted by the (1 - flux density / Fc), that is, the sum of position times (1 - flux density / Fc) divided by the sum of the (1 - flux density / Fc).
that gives 5891.5 A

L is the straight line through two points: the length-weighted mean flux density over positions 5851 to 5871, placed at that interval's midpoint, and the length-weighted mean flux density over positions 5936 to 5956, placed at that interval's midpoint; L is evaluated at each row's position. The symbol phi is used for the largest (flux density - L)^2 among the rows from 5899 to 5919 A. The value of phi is 0.07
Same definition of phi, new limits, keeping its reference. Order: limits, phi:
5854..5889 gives 0.15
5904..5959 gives 0.07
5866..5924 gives 0.51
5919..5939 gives 0.04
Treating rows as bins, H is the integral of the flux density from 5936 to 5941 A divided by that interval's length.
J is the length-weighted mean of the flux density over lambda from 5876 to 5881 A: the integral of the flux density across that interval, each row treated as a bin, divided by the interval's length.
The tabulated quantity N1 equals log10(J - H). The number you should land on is -0.62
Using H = 3.65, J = 3.89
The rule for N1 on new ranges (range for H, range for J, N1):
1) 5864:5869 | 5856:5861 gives -1.15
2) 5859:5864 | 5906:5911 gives -0.63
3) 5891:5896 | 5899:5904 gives -0.33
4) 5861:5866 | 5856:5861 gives -0.78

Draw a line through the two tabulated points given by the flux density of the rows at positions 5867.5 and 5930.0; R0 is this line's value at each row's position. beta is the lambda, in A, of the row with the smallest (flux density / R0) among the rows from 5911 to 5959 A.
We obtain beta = 5912.5 A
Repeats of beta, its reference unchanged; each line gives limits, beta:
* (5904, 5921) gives 5912.5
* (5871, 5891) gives 5890.0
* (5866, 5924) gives 5890.0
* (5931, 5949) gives 5942.5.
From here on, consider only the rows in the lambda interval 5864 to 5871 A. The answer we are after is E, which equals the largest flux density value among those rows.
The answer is 3.87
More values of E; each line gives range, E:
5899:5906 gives 3.74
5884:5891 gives 3.52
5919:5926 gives 3.85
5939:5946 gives 3.85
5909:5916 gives 3.86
